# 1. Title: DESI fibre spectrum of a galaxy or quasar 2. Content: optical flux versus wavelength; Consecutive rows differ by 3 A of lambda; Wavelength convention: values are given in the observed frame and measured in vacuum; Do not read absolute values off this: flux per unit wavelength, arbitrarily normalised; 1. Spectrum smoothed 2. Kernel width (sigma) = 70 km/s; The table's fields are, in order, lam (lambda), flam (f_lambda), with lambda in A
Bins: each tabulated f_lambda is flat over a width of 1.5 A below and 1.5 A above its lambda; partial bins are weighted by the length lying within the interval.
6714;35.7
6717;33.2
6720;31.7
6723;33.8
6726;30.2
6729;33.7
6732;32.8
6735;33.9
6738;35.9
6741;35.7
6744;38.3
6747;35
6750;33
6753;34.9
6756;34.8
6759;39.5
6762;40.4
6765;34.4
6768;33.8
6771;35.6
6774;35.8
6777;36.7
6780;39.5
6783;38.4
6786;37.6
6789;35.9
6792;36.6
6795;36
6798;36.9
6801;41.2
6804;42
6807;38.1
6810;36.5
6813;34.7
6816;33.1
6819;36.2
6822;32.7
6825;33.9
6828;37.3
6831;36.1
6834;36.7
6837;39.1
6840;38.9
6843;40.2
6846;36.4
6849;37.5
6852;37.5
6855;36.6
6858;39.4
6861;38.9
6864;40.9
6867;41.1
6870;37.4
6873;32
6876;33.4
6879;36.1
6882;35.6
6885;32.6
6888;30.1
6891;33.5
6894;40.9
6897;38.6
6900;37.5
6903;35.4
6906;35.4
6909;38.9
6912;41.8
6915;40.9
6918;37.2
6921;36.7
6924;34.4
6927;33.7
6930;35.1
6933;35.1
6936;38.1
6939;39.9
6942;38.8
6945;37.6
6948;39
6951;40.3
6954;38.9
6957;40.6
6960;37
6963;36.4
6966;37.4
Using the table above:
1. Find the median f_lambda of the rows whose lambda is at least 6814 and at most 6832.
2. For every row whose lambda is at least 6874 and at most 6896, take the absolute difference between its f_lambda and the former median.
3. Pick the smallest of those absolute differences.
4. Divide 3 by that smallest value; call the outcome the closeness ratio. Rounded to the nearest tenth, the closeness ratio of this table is 5.0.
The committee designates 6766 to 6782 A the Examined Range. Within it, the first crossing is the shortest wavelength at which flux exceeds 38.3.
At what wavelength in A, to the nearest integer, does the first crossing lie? 6780 A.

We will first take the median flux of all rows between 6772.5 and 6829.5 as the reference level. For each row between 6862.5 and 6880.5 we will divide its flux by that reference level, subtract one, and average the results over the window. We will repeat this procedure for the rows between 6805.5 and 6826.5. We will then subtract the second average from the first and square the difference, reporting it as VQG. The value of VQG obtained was 0.0024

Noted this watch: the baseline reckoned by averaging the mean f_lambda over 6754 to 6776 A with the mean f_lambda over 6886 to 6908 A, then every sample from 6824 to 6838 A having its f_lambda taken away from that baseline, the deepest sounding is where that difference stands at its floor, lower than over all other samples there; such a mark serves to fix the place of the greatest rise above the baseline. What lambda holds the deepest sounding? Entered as 6837 A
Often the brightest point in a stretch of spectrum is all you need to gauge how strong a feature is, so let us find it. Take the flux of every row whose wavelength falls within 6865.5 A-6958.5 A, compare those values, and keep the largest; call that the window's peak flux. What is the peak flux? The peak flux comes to 41.8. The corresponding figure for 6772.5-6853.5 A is 42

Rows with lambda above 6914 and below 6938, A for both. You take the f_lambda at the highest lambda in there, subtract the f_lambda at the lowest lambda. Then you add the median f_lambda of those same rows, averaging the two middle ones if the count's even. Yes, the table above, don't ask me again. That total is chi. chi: 33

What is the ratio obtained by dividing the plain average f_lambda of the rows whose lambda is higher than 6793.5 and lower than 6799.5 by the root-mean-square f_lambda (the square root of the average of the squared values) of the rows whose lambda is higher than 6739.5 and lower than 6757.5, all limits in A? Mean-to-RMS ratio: 1.03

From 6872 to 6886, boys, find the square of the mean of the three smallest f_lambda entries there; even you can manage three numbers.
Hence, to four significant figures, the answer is 1067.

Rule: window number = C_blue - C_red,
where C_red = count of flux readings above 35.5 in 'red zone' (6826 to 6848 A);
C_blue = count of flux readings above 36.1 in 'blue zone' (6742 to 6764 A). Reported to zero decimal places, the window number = -4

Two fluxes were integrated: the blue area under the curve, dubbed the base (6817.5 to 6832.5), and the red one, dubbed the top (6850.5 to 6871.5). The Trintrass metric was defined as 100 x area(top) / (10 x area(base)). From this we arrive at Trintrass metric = 15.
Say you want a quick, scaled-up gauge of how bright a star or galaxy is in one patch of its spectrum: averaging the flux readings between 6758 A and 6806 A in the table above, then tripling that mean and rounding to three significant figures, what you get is 113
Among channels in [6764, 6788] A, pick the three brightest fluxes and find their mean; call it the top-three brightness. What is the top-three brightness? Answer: 38.5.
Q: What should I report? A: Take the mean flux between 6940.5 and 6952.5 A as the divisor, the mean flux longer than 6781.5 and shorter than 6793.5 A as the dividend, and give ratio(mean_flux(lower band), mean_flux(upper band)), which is 0.95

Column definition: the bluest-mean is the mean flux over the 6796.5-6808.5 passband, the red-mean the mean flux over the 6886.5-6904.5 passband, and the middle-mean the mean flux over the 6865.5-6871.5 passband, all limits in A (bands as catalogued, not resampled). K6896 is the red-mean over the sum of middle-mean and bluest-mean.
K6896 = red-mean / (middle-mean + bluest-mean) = 0.46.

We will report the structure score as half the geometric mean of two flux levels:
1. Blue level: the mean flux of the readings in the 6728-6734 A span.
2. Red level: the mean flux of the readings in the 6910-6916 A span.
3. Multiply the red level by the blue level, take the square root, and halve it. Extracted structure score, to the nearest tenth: 18.5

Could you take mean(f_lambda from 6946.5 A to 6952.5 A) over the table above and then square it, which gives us 1572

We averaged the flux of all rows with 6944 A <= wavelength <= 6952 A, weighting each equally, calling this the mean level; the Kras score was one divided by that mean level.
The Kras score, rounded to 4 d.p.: 0.0257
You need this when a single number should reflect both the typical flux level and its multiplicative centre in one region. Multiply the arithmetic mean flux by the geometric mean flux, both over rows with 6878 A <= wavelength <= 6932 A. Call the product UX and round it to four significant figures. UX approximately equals 1317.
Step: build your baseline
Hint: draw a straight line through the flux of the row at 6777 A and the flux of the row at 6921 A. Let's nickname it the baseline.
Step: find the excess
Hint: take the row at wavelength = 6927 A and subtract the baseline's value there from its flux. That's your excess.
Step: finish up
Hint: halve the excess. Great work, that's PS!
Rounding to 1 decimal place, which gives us -1.5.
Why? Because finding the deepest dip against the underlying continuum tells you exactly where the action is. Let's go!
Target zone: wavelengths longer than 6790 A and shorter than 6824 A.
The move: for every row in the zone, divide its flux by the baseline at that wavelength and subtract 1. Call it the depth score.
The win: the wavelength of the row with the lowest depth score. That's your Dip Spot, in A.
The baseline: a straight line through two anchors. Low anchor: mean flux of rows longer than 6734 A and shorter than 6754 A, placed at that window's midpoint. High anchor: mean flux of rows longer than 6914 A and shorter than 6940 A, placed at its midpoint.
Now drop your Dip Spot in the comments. 6822 A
